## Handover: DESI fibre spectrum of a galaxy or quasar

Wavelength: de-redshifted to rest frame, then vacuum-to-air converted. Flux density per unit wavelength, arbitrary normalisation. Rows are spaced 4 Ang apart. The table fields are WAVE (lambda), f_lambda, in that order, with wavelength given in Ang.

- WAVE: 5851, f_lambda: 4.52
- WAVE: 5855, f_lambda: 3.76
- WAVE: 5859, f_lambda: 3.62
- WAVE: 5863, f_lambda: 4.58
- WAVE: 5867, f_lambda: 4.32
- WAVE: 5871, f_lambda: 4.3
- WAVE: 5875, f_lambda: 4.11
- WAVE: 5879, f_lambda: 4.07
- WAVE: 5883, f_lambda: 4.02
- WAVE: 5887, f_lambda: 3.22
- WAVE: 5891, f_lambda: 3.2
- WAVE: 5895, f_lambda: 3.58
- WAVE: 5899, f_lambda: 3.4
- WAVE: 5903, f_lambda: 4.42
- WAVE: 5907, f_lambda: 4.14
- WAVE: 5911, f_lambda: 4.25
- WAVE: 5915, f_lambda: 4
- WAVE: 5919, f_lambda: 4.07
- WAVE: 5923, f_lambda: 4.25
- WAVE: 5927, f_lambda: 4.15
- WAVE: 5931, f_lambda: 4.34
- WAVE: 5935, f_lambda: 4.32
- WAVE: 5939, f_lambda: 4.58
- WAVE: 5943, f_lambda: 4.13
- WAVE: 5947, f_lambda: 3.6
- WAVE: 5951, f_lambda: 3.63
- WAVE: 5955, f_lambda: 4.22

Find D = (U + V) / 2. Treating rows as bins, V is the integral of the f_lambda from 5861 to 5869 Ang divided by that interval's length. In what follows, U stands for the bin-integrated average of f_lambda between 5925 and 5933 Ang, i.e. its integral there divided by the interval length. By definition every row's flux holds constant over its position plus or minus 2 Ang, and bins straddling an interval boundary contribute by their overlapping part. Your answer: 4.35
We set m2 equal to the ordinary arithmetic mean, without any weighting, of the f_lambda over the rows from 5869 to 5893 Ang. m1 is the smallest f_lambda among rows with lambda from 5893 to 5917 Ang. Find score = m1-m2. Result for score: -0.4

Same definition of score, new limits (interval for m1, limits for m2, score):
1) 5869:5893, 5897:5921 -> -0.8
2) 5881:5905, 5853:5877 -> -0.9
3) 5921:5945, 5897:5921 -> 0.1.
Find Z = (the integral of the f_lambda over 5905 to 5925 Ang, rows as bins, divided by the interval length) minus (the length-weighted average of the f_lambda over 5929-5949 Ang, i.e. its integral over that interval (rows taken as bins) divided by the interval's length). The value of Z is -0.05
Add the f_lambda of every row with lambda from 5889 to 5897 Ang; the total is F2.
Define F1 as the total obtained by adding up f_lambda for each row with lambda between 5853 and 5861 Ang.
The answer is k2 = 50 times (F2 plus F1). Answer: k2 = 708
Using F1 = 7.4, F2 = 6.8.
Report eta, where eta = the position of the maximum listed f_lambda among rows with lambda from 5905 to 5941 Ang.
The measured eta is 5939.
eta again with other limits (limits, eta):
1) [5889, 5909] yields 5903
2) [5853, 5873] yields 5863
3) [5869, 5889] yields 5871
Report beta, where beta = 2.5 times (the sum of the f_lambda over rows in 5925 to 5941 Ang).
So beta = 43.5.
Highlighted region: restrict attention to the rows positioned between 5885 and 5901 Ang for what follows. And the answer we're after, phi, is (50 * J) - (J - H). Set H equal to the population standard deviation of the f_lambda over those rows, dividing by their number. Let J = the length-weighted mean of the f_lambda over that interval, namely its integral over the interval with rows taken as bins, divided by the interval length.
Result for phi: 164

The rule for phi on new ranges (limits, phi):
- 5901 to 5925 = 205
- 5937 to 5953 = 196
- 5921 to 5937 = 209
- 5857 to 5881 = 204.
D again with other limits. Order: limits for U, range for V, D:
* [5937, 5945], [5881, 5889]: 3.99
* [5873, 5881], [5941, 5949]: 3.98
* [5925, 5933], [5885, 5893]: 3.73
